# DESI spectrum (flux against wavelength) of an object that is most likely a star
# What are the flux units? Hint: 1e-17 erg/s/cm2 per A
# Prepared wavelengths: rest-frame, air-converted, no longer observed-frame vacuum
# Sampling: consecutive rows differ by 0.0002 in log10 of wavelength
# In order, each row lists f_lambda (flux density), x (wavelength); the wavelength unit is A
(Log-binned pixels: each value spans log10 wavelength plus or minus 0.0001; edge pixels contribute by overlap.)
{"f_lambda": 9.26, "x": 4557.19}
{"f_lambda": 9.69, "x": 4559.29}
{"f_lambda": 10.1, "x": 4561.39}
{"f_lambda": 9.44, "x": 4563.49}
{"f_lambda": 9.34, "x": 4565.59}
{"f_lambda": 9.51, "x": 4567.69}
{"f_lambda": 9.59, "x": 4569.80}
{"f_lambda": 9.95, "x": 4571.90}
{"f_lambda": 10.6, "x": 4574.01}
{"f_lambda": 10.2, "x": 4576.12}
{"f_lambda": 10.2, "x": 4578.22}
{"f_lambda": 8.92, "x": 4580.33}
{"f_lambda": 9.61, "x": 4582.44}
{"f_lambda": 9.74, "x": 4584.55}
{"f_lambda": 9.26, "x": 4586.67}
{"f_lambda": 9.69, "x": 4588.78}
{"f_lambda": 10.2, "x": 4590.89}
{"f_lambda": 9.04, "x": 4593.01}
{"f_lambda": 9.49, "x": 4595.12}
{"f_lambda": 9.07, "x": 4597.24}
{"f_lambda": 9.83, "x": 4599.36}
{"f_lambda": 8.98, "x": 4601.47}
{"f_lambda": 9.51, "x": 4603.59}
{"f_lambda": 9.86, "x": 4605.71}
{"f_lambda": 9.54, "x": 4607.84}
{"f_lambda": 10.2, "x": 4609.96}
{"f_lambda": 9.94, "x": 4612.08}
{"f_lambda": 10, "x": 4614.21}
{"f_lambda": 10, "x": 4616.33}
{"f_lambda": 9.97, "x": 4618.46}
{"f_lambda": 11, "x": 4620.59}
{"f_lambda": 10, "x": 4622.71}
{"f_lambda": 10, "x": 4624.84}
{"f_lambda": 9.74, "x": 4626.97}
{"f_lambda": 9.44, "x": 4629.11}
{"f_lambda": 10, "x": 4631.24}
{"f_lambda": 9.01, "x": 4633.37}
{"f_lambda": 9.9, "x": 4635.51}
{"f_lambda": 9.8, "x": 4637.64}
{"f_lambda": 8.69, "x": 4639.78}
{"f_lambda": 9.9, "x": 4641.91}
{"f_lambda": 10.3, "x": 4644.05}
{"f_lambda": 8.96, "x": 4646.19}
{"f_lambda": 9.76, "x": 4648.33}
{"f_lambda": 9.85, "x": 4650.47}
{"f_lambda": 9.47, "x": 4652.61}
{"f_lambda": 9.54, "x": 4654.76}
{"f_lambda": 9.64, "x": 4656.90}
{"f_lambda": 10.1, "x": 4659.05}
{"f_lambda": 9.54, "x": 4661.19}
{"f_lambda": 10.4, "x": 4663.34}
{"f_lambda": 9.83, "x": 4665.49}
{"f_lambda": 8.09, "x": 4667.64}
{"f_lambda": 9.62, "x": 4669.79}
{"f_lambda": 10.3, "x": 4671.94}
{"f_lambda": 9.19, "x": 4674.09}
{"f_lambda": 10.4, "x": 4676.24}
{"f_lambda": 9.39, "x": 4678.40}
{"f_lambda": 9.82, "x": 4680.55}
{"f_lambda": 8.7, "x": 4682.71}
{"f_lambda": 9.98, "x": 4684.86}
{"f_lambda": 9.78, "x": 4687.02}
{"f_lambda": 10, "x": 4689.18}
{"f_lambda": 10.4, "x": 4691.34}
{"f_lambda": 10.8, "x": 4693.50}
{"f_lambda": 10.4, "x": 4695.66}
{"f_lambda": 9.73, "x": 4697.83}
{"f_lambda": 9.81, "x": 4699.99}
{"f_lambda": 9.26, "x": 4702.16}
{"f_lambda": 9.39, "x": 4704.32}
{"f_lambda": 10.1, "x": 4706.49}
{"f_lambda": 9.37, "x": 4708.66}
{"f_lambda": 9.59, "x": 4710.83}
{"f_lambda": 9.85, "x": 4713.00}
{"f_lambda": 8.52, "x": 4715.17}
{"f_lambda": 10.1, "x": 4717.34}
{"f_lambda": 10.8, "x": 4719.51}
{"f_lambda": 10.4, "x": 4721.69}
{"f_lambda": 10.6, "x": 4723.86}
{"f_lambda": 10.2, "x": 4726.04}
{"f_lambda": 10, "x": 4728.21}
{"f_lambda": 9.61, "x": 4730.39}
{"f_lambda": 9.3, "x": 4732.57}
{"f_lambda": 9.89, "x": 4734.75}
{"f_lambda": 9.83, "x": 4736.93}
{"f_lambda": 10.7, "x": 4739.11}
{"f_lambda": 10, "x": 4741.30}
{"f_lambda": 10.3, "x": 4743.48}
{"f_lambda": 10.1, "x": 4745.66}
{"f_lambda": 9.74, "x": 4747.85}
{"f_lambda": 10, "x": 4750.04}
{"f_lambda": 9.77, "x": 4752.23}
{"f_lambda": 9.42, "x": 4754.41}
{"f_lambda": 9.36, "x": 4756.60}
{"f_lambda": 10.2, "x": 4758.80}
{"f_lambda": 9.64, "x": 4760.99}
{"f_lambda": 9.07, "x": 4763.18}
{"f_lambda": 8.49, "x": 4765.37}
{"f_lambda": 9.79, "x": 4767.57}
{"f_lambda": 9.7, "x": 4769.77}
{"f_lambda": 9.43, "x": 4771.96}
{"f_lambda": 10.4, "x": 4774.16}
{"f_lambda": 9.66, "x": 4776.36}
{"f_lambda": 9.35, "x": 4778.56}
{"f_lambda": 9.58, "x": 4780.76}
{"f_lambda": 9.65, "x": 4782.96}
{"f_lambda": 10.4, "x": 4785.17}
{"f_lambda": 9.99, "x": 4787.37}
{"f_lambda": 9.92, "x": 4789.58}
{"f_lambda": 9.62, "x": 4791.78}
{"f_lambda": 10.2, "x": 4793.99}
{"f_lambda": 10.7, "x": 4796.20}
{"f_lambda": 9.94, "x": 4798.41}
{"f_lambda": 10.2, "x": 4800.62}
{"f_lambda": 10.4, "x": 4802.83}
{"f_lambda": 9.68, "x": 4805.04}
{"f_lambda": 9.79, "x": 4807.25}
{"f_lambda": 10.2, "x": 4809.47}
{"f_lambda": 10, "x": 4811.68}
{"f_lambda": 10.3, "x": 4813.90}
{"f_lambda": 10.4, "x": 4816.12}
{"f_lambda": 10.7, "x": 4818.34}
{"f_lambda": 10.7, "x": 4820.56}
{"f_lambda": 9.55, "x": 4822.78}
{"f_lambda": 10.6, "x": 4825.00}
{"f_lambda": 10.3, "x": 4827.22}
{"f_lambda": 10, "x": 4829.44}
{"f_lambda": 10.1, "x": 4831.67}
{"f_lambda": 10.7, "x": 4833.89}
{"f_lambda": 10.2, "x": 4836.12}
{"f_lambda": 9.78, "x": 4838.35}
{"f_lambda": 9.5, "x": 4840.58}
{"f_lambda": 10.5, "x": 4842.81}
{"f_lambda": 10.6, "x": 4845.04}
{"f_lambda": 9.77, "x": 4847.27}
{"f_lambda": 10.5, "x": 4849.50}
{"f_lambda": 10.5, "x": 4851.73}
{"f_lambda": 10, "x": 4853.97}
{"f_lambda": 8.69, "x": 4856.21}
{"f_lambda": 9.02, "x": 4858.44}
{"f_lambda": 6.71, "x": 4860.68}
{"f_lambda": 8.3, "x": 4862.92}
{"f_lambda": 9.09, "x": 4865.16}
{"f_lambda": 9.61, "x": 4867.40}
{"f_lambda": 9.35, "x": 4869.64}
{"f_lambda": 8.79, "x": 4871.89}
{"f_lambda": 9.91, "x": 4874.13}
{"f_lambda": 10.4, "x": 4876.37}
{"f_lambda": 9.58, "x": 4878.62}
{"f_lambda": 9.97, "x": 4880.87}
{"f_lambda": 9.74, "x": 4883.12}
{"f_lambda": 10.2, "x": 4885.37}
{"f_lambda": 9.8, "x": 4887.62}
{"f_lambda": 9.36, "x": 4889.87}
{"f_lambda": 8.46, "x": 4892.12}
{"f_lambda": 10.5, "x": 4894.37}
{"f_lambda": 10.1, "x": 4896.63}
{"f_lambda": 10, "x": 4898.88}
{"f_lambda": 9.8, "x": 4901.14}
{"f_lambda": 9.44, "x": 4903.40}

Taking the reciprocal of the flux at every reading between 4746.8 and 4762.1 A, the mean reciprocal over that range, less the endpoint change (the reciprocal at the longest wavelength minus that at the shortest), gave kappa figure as 0.102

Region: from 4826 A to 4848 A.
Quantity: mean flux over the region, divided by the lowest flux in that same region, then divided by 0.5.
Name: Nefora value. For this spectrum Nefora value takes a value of 2.14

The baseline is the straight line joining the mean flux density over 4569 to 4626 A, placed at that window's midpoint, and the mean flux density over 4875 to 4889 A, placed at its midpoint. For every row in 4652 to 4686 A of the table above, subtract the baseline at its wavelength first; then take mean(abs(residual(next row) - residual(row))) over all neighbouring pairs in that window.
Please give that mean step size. 0.85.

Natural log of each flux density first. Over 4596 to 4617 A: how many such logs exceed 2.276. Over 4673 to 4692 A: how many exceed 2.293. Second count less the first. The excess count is -2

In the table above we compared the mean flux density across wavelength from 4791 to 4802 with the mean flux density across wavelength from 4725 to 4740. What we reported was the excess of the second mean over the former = -0.2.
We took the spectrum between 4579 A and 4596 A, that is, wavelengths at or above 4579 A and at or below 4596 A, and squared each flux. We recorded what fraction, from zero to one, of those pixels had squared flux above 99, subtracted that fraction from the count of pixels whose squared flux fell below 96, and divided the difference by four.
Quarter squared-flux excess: 1.7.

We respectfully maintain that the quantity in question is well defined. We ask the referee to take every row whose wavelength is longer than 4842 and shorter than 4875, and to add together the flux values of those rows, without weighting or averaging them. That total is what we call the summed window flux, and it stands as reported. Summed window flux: 141.3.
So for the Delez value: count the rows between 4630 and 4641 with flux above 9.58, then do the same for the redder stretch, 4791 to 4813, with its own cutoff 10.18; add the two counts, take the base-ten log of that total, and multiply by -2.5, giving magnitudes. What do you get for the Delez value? -2.3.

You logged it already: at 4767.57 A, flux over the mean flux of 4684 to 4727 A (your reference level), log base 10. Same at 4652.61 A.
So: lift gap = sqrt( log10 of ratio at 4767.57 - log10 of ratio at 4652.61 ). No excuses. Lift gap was 0.12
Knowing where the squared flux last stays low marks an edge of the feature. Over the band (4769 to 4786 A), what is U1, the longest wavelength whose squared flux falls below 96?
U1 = 4782.96 A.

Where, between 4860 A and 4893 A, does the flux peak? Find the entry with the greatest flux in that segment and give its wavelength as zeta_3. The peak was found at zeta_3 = 4876.37 A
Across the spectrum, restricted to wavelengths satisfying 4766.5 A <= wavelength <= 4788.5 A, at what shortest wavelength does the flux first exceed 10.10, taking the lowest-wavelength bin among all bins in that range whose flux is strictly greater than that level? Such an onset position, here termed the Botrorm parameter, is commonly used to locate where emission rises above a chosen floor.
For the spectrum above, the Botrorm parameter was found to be 4774.16 A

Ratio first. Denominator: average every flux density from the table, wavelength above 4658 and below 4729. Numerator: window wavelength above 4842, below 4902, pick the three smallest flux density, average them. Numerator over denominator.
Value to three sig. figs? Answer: 0.796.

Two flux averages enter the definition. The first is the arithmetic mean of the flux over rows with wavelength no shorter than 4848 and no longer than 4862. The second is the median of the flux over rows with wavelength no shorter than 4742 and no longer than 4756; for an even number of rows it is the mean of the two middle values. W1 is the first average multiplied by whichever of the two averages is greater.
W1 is 91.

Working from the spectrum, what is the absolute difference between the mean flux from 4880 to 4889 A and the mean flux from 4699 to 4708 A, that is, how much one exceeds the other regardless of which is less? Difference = 0.29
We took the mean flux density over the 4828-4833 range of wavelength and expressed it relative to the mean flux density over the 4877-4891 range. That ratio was 1.03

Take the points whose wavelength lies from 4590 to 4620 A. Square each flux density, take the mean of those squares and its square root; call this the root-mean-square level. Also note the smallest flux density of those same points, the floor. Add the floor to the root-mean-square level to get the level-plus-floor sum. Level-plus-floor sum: 18.7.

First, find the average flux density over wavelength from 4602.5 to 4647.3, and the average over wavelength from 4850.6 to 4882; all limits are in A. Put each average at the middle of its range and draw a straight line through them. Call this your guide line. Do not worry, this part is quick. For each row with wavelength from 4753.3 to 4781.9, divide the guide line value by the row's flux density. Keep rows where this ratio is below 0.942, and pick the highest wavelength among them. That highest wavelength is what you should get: 4774.16 A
